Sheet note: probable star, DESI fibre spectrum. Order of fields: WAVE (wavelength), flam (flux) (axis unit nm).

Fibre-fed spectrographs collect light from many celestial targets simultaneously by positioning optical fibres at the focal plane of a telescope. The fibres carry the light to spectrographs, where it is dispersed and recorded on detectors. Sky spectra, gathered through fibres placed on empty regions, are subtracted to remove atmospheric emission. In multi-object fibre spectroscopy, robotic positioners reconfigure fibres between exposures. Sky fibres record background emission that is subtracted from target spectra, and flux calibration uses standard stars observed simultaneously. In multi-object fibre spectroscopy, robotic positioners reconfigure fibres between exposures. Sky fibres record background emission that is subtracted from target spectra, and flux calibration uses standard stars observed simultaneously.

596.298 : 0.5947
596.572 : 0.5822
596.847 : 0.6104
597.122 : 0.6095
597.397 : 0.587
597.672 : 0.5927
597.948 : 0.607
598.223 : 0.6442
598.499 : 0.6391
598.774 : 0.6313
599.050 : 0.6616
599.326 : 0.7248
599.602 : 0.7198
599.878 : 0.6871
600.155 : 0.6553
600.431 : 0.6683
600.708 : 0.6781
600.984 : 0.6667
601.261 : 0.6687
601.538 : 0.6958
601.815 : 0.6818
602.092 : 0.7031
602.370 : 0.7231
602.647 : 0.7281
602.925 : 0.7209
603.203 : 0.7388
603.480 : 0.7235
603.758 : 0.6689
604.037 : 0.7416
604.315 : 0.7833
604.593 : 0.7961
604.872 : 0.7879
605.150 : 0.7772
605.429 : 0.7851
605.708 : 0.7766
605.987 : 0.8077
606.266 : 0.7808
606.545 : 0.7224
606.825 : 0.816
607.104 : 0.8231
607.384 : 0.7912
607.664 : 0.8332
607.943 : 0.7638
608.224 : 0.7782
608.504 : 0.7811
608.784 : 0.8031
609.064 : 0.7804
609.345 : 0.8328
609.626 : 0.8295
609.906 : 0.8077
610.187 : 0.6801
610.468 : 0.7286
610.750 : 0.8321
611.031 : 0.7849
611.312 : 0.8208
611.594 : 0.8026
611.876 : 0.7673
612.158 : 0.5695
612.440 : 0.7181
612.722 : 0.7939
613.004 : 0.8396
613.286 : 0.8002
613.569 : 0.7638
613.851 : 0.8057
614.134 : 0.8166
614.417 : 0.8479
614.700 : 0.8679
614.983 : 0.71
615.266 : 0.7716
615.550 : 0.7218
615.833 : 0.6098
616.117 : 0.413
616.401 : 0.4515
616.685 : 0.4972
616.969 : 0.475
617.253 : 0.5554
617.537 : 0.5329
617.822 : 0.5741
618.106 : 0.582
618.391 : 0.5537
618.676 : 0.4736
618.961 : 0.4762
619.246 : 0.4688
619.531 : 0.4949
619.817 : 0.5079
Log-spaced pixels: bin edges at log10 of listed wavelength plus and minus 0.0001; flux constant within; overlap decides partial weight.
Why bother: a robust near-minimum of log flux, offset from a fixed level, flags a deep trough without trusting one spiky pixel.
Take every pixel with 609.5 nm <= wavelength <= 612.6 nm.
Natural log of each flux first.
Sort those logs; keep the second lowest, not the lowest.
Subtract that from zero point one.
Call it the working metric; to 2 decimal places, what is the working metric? 0.49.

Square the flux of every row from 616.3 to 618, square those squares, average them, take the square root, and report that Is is 0.270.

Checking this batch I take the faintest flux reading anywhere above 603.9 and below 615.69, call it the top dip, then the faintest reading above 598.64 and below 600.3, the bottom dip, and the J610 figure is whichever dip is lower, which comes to 0.57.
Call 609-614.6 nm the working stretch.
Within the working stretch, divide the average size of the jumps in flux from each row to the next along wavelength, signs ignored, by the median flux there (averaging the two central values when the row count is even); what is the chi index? 0.074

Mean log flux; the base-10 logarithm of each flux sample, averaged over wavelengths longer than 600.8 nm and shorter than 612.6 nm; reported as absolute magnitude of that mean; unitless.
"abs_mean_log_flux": 0.122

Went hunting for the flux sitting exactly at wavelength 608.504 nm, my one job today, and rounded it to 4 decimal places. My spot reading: 0.7811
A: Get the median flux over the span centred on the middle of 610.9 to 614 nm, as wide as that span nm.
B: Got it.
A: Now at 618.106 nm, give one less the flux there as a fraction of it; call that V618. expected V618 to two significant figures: 0.27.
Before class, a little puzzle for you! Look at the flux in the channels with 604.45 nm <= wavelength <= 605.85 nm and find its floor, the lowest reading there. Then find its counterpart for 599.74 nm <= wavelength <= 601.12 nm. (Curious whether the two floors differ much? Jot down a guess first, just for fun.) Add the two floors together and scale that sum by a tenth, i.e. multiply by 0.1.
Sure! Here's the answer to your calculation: 0.143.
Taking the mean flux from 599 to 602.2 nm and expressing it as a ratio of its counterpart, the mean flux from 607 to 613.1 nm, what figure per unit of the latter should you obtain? 0.88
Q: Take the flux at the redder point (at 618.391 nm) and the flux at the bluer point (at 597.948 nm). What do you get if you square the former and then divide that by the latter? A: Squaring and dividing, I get 0.51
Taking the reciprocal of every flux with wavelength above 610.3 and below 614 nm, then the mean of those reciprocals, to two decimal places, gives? 1.31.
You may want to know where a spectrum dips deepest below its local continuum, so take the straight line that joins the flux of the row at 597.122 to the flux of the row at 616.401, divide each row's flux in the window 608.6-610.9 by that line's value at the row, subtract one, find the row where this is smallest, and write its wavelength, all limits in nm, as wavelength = 610.187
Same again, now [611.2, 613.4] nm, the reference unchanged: 612.158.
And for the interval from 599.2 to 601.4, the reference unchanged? 600.155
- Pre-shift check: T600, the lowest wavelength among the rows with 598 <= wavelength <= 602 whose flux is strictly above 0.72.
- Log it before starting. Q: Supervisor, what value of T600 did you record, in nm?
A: 599.326 nm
